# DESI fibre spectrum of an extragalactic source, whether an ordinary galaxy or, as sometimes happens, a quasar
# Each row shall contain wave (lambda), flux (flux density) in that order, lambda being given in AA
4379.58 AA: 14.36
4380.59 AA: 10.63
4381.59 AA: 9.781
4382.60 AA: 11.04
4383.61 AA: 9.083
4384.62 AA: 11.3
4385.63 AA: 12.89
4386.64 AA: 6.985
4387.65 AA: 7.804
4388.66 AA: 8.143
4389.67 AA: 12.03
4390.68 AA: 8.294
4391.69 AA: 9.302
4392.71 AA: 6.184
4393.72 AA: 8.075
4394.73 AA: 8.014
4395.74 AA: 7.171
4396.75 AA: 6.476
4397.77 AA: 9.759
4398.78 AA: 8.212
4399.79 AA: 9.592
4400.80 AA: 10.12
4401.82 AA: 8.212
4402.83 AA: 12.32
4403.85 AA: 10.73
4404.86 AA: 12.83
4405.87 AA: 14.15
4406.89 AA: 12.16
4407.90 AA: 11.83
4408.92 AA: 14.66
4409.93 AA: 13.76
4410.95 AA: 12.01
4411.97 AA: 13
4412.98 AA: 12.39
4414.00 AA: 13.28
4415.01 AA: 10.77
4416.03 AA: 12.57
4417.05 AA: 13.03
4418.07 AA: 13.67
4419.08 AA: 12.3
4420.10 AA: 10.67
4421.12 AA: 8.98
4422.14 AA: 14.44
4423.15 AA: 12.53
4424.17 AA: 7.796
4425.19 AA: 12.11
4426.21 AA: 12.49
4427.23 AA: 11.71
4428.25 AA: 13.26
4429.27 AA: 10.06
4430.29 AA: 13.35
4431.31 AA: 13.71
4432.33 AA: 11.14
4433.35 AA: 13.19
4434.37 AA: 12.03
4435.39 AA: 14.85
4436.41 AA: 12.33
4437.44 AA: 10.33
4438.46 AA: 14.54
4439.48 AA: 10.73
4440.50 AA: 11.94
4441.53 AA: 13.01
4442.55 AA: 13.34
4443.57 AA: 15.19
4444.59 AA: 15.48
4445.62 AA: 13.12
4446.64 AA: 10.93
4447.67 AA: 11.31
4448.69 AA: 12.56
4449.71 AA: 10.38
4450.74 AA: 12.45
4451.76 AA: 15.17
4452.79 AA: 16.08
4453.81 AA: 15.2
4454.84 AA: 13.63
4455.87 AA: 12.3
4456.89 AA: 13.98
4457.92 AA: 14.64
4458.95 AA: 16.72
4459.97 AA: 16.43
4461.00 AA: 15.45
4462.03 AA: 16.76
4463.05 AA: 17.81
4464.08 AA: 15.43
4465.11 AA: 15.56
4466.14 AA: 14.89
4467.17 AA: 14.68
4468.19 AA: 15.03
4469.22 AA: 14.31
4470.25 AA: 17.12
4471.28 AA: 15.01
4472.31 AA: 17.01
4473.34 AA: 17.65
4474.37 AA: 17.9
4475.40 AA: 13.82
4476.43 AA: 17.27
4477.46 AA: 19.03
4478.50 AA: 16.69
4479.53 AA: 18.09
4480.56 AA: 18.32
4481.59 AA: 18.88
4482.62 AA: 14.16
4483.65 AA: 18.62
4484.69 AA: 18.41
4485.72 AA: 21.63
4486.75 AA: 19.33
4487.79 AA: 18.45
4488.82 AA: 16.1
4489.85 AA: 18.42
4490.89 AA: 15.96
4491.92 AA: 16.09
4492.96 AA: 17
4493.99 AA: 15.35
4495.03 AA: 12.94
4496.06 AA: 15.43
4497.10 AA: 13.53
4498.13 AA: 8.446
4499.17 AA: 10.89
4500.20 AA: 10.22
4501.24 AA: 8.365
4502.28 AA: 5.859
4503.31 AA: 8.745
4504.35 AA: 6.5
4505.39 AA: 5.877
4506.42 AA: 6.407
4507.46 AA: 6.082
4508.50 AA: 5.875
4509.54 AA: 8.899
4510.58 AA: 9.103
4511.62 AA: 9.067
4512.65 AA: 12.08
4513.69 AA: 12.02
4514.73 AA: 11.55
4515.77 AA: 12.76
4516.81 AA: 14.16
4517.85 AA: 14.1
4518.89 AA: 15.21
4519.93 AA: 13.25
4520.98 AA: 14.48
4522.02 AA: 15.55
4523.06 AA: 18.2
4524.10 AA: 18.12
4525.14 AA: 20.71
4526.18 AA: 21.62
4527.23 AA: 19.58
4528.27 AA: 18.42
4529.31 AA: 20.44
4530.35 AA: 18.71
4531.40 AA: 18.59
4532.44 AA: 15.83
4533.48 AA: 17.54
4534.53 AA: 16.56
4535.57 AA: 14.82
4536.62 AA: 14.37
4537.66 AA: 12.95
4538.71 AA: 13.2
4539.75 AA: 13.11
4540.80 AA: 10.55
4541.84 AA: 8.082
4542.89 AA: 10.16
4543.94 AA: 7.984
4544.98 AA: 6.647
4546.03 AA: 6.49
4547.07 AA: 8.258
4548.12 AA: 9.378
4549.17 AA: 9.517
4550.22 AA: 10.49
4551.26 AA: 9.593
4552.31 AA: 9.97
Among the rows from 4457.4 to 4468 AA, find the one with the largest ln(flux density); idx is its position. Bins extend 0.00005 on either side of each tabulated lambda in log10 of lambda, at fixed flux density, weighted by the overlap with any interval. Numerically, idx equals 4463.05 AA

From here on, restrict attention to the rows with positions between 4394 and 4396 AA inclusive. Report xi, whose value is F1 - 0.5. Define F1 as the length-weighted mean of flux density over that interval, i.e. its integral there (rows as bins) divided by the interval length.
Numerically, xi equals 7.2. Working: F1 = 8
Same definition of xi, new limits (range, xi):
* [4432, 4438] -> 11.9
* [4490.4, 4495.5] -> 15.0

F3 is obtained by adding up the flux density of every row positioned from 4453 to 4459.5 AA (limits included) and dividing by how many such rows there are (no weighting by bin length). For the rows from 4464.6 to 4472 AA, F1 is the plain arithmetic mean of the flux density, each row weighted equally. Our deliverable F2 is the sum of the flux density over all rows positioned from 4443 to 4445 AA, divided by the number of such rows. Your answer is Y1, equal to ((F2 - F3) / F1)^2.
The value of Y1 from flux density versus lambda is 0.00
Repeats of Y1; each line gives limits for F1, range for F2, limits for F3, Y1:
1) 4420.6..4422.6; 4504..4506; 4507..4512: 0.02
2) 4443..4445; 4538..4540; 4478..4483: 0.07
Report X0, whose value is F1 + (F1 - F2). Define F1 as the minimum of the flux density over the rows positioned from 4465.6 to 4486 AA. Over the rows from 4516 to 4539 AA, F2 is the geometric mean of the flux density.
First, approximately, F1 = 13.82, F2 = 16.5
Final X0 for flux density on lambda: 11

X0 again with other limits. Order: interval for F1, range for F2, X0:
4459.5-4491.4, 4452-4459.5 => 13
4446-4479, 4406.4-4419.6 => 8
